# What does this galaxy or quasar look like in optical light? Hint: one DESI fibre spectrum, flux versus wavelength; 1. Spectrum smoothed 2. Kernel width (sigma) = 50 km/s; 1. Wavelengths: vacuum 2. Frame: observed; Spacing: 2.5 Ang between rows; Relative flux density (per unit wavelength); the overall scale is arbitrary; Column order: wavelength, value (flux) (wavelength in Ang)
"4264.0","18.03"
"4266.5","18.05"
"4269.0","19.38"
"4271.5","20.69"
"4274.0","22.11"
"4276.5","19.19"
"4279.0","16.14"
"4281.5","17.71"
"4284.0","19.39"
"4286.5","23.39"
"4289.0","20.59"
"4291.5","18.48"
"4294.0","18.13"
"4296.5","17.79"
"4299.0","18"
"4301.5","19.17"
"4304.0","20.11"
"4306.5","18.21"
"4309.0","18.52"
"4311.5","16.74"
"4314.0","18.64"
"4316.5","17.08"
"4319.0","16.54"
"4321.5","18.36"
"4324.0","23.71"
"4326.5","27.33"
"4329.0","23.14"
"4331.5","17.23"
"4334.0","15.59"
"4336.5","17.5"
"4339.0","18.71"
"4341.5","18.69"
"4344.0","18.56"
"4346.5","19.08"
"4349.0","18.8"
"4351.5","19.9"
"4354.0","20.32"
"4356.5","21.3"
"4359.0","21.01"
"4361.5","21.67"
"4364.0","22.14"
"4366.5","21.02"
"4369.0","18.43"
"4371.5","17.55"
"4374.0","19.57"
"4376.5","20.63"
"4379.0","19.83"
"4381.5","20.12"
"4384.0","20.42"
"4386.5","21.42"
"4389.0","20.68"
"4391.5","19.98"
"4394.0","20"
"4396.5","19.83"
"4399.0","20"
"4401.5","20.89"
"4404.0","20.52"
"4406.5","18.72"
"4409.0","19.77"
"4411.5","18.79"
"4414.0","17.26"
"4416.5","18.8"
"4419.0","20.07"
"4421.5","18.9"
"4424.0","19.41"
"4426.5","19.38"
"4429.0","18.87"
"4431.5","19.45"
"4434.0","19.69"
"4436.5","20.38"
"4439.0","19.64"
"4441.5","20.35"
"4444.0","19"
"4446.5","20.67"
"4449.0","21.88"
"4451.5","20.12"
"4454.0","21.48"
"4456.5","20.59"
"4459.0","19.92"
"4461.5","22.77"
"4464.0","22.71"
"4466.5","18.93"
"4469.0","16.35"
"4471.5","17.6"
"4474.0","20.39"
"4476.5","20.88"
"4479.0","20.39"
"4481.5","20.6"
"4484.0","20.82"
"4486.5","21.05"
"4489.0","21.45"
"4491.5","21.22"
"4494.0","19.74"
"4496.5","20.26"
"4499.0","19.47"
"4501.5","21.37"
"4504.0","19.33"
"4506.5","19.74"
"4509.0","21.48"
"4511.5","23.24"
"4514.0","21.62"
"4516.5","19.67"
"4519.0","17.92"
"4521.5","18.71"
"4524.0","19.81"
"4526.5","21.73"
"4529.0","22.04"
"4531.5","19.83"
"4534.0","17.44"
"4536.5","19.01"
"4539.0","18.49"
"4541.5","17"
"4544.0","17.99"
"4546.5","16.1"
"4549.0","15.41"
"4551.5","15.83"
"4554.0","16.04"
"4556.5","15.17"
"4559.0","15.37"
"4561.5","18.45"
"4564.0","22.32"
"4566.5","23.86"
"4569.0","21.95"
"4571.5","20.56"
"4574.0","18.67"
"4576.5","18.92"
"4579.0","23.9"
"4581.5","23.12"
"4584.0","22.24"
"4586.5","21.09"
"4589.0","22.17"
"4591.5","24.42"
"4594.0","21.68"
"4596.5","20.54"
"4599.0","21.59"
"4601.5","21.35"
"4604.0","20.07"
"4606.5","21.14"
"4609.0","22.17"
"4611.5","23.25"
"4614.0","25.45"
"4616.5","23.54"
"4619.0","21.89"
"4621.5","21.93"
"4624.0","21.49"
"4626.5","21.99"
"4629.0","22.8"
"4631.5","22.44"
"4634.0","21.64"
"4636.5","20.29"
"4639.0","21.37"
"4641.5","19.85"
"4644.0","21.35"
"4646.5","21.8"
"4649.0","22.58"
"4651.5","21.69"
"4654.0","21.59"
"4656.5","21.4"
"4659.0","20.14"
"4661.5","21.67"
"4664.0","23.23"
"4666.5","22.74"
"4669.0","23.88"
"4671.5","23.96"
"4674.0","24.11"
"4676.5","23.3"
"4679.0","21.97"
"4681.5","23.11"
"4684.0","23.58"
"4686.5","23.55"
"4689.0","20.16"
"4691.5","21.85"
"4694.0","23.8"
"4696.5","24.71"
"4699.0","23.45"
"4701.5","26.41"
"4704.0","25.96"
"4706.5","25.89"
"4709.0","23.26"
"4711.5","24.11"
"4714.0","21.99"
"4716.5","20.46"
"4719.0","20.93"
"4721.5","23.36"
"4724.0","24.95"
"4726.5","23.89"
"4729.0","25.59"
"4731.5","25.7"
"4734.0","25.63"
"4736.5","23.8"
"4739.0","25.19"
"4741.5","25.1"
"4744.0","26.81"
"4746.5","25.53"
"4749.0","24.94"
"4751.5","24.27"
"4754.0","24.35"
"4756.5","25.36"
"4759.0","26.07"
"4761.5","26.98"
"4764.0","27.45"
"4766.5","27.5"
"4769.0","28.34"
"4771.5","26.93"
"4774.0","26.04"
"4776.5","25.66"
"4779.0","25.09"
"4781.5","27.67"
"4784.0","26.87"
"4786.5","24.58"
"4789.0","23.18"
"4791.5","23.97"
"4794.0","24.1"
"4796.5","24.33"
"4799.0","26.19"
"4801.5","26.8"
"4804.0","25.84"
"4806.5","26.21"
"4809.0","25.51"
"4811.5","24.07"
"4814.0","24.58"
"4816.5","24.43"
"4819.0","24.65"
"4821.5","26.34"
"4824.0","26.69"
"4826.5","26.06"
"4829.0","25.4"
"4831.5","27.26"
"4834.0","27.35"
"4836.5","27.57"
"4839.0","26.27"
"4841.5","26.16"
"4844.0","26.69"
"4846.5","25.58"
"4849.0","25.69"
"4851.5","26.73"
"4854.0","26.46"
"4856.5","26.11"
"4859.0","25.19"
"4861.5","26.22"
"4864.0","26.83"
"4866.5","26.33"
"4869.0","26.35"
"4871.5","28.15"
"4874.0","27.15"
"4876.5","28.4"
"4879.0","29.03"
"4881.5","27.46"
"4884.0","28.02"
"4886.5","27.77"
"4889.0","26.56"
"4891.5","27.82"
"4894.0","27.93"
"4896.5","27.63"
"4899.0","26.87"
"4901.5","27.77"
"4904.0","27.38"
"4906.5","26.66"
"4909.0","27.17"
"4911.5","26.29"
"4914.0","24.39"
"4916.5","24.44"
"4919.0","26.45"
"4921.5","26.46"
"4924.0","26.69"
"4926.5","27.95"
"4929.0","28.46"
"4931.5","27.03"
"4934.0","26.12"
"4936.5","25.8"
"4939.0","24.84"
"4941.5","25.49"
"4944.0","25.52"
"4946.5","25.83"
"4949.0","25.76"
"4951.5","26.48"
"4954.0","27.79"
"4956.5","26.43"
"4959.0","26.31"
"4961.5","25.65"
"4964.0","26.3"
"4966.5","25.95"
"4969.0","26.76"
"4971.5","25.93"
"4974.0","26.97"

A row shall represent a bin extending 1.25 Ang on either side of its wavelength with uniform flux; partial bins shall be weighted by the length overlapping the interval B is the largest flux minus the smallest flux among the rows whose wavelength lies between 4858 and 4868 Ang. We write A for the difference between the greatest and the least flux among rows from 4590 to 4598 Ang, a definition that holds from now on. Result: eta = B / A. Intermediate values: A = 3.9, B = 1.6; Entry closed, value 0.42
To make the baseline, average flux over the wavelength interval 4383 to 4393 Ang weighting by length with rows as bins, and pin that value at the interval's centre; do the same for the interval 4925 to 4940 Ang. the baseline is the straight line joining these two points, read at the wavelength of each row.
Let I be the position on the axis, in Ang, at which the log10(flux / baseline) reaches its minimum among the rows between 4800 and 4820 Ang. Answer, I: 4811.5 Ang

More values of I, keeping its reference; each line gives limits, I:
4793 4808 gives 4794.0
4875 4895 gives 4889.0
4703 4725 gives 4716.5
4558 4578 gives 4559.0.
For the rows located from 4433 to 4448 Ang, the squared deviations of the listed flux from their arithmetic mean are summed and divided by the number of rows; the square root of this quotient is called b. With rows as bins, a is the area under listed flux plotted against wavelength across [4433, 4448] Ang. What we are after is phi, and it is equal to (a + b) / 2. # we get 150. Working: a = 300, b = 0.57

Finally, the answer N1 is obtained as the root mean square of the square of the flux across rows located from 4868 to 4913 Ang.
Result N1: 756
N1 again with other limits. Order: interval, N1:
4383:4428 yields 391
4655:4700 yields 525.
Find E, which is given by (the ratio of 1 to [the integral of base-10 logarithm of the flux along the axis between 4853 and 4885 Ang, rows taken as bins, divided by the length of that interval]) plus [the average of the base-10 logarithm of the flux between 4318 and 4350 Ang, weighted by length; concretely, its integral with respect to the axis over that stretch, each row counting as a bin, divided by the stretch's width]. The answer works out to 1.98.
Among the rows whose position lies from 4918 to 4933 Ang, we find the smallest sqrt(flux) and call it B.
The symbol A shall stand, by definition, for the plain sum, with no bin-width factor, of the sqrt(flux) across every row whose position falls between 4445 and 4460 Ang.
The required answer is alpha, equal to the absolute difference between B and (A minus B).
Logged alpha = 17.1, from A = 27.3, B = 5.1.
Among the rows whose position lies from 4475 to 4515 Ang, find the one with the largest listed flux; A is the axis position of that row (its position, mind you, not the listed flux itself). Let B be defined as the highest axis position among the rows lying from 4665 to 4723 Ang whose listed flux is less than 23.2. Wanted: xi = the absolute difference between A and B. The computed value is 207.5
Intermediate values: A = 4511.5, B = 4719.0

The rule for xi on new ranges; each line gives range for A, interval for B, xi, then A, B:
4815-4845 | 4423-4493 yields 345.0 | 4836.5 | 4491.5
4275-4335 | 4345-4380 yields 52.5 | 4326.5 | 4379.0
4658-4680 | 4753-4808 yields 115.0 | 4674.0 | 4789.0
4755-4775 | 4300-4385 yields 385.0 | 4769.0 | 4384.0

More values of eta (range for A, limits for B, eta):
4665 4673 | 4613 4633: 3.25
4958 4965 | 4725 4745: 4.56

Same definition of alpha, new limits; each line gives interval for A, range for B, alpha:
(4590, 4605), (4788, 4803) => 18.2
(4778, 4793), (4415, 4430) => 21.4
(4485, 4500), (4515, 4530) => 18.7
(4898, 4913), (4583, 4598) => 22.1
